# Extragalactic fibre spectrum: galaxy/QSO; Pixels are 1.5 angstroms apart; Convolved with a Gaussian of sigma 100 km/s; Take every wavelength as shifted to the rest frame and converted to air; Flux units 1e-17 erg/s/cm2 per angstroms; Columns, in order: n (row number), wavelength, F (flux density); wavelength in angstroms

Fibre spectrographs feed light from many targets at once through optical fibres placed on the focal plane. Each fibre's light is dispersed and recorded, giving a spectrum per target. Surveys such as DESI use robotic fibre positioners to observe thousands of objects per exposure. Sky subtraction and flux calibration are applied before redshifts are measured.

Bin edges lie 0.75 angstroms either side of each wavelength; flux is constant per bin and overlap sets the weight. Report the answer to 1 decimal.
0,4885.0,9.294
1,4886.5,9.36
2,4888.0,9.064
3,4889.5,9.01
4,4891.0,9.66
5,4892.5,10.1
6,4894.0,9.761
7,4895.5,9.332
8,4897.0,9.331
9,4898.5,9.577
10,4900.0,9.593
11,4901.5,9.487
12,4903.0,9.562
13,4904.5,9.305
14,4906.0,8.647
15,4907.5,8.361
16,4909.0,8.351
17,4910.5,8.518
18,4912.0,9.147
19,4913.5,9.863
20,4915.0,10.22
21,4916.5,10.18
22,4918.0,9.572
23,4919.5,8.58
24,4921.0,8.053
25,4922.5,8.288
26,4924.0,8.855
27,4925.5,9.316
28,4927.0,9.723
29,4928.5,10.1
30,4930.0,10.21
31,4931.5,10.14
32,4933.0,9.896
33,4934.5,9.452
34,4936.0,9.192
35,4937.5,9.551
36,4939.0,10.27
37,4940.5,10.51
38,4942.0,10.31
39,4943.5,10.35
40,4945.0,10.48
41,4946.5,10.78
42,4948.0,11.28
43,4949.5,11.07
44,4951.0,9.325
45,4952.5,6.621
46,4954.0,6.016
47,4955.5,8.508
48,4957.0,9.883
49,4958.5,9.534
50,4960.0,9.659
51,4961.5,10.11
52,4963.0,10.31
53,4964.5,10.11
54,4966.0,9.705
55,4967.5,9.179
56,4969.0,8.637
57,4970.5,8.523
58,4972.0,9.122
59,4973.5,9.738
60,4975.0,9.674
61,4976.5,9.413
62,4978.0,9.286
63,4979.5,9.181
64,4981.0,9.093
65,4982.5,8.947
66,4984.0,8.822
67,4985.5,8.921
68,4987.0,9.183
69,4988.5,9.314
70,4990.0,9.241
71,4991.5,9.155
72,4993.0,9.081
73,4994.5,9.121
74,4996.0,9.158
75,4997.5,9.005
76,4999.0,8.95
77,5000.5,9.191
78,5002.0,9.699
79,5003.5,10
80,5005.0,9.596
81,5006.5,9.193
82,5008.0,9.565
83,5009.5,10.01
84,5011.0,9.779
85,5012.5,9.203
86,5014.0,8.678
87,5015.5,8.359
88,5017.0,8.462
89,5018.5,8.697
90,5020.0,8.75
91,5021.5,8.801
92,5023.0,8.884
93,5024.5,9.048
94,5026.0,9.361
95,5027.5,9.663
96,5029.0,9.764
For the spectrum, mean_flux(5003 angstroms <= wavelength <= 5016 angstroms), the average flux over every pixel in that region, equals 9.4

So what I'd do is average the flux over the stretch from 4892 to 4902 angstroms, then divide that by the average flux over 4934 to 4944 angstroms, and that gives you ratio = 0.96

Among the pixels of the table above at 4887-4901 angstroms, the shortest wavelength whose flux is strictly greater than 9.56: 4891.0 angstroms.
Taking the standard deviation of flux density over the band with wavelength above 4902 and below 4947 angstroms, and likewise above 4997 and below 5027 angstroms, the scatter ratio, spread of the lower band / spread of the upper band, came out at 1.6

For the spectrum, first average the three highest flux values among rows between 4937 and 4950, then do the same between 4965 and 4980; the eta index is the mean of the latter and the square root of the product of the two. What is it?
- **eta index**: 10.0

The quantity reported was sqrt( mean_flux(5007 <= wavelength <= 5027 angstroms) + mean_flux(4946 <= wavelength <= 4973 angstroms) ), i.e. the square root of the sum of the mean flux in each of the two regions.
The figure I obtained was 4.29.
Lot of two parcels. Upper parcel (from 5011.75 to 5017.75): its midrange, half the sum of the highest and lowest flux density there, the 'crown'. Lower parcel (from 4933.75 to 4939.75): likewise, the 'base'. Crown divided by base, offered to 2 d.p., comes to 0.90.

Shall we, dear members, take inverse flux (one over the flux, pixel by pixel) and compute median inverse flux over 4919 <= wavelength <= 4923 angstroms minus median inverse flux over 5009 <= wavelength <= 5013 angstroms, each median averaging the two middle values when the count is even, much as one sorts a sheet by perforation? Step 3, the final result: 0.018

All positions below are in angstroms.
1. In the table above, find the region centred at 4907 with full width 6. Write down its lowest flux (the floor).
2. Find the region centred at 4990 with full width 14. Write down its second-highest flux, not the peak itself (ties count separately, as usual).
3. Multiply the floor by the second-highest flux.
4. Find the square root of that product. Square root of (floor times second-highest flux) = 8.8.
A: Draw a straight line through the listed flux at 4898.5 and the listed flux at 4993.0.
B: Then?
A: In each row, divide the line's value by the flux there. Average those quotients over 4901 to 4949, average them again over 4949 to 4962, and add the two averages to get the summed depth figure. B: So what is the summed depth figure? 2.07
